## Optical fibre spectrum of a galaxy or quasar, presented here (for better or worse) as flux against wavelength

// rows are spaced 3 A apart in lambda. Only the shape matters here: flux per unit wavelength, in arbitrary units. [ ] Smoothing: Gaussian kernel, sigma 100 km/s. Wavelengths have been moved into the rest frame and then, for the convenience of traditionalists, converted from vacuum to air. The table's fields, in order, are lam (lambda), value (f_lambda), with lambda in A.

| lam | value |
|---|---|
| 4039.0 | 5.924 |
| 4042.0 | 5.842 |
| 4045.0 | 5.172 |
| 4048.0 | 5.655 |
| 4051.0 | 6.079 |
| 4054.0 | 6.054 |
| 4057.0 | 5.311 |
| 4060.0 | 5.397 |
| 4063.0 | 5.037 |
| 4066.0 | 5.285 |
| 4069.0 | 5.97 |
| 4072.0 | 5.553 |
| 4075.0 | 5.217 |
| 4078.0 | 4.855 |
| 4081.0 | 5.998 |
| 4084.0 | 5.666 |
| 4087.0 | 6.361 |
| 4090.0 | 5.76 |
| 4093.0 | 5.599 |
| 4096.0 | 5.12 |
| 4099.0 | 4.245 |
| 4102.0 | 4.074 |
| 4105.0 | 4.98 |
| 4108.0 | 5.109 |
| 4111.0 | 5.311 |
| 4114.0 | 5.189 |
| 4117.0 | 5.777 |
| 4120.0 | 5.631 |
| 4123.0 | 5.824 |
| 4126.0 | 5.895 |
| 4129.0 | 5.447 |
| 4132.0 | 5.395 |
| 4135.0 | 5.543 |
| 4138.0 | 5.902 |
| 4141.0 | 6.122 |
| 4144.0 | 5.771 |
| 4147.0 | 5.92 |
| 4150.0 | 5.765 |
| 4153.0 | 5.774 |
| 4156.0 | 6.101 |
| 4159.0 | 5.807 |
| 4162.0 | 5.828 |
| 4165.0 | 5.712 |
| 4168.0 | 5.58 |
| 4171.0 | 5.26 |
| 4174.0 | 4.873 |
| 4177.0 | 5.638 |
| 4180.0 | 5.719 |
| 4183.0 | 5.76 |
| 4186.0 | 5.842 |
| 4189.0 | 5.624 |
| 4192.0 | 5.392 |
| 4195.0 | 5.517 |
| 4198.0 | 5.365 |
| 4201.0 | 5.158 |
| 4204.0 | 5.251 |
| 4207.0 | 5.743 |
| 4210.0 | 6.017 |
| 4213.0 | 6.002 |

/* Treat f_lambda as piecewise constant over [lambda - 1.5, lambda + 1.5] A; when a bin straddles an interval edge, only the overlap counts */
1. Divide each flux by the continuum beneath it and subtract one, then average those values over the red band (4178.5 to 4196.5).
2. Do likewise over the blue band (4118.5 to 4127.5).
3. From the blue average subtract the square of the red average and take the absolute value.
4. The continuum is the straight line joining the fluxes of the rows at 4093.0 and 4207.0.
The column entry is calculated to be 0.026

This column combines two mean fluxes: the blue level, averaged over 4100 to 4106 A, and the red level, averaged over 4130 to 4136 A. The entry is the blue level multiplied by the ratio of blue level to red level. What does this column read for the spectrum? 3.7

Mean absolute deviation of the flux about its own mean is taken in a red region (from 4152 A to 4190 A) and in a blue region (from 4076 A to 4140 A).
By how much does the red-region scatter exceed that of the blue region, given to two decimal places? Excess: -0.22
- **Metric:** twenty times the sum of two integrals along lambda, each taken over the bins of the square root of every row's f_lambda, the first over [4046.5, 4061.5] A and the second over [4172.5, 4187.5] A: 1423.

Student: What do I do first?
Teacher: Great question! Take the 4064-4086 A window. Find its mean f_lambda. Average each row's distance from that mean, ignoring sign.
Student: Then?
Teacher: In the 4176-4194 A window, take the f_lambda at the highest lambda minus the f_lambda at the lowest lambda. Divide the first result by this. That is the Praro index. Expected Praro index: -1.3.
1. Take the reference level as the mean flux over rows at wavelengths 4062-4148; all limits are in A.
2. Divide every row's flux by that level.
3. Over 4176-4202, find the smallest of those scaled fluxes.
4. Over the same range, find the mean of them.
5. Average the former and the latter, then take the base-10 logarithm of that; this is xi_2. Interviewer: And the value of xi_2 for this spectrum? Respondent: -0.009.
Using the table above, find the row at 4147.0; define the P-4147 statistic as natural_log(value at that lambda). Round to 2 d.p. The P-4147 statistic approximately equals 1.78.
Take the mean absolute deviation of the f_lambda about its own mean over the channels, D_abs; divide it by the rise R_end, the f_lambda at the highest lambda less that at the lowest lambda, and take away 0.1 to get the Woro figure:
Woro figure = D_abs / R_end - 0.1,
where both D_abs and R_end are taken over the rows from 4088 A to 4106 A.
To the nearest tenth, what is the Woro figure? -0.8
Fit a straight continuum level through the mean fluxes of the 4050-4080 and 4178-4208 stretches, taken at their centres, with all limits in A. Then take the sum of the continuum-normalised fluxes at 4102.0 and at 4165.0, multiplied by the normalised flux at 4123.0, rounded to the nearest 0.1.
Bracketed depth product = 1.9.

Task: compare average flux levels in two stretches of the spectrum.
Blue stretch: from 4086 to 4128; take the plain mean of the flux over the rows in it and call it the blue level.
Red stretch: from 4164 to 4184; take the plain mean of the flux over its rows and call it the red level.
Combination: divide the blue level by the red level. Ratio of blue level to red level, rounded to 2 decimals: 0.97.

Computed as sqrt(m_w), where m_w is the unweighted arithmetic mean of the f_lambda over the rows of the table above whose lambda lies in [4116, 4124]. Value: 2.40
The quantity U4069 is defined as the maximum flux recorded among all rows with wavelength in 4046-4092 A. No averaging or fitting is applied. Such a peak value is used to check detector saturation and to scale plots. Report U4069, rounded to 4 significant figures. 6.361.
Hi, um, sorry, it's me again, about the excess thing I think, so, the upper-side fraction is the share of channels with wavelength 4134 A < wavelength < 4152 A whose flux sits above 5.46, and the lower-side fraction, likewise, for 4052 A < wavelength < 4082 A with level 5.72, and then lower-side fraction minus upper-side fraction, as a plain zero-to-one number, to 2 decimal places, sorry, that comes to -0.70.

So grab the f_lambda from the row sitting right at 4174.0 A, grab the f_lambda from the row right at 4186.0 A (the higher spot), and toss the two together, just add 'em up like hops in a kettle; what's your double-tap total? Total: 10.7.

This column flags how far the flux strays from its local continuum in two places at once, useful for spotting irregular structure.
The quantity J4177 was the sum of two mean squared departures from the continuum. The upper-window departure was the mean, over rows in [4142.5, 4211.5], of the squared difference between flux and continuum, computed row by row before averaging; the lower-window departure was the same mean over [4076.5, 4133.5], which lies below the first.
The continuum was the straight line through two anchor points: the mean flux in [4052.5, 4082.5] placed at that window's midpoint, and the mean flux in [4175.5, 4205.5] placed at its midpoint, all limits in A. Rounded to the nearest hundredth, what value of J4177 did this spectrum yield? 0.42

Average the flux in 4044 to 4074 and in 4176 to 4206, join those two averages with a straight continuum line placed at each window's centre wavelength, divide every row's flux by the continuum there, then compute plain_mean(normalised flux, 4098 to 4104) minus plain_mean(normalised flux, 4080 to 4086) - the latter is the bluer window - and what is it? -0.30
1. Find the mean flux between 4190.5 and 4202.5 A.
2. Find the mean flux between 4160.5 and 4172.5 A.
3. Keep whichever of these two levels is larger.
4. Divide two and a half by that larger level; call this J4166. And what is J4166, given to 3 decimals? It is 0.447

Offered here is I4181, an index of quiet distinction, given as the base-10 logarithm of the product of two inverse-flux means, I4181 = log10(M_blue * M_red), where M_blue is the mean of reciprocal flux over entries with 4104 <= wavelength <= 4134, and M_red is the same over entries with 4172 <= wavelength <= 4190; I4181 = -1.48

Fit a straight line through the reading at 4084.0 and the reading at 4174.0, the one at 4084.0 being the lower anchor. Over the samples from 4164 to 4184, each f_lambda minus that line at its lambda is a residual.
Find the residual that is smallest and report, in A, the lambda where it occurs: 4174.0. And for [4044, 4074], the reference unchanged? 4045.0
